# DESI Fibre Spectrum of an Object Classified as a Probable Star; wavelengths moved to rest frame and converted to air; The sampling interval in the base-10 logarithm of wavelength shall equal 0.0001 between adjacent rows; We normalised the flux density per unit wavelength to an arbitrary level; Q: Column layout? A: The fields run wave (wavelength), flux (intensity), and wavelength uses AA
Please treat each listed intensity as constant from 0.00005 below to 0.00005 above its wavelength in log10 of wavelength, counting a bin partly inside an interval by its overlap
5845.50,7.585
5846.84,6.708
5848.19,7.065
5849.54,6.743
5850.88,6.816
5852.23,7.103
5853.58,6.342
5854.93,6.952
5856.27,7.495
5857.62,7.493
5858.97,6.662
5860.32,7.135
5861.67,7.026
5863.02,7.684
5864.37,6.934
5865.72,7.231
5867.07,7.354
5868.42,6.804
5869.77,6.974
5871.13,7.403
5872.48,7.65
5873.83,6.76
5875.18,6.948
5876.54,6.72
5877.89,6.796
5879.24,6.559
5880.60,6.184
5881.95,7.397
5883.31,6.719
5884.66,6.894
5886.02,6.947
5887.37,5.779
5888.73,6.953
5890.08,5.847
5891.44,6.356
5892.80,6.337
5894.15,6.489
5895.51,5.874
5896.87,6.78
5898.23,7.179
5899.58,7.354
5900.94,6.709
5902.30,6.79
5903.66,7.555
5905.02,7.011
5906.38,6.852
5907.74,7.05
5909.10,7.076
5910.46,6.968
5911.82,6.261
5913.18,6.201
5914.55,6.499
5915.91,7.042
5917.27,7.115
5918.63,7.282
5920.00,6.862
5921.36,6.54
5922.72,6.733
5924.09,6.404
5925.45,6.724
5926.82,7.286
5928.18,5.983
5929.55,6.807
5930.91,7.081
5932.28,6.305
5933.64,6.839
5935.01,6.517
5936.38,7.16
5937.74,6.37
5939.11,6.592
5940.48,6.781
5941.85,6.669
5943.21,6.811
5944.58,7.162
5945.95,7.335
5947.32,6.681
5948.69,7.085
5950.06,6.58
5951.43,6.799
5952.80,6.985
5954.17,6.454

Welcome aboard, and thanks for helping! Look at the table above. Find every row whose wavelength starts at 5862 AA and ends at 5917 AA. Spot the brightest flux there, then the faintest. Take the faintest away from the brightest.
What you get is 1.9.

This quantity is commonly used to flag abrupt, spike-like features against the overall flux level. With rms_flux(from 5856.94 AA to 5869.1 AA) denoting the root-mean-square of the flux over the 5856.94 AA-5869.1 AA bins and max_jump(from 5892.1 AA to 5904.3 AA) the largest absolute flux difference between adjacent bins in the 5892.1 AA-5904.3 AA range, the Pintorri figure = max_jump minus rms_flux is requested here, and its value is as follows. -6.25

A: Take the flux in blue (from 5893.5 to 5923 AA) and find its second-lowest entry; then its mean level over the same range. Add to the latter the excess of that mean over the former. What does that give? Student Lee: 7.46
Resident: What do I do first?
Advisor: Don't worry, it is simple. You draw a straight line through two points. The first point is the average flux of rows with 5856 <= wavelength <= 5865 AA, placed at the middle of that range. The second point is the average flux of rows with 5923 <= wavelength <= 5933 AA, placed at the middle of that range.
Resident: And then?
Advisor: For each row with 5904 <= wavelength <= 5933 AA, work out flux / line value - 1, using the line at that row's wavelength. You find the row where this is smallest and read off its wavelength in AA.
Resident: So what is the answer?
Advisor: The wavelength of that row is 5928.18 AA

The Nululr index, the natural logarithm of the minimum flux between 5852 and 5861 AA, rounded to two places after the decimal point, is 1.85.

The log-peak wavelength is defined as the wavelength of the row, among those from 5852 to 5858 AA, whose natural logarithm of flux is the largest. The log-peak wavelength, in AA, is 5856.27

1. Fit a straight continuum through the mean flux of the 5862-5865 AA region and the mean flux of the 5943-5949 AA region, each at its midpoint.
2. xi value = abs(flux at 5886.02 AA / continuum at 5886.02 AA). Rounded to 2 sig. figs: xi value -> 0.96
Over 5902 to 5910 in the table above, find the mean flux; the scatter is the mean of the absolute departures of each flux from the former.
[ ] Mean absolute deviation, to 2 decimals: 0.17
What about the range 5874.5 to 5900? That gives 0.39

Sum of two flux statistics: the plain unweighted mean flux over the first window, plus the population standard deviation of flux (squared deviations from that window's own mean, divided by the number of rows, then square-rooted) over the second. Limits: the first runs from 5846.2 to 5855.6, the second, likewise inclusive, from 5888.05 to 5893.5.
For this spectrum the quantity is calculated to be 7.2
